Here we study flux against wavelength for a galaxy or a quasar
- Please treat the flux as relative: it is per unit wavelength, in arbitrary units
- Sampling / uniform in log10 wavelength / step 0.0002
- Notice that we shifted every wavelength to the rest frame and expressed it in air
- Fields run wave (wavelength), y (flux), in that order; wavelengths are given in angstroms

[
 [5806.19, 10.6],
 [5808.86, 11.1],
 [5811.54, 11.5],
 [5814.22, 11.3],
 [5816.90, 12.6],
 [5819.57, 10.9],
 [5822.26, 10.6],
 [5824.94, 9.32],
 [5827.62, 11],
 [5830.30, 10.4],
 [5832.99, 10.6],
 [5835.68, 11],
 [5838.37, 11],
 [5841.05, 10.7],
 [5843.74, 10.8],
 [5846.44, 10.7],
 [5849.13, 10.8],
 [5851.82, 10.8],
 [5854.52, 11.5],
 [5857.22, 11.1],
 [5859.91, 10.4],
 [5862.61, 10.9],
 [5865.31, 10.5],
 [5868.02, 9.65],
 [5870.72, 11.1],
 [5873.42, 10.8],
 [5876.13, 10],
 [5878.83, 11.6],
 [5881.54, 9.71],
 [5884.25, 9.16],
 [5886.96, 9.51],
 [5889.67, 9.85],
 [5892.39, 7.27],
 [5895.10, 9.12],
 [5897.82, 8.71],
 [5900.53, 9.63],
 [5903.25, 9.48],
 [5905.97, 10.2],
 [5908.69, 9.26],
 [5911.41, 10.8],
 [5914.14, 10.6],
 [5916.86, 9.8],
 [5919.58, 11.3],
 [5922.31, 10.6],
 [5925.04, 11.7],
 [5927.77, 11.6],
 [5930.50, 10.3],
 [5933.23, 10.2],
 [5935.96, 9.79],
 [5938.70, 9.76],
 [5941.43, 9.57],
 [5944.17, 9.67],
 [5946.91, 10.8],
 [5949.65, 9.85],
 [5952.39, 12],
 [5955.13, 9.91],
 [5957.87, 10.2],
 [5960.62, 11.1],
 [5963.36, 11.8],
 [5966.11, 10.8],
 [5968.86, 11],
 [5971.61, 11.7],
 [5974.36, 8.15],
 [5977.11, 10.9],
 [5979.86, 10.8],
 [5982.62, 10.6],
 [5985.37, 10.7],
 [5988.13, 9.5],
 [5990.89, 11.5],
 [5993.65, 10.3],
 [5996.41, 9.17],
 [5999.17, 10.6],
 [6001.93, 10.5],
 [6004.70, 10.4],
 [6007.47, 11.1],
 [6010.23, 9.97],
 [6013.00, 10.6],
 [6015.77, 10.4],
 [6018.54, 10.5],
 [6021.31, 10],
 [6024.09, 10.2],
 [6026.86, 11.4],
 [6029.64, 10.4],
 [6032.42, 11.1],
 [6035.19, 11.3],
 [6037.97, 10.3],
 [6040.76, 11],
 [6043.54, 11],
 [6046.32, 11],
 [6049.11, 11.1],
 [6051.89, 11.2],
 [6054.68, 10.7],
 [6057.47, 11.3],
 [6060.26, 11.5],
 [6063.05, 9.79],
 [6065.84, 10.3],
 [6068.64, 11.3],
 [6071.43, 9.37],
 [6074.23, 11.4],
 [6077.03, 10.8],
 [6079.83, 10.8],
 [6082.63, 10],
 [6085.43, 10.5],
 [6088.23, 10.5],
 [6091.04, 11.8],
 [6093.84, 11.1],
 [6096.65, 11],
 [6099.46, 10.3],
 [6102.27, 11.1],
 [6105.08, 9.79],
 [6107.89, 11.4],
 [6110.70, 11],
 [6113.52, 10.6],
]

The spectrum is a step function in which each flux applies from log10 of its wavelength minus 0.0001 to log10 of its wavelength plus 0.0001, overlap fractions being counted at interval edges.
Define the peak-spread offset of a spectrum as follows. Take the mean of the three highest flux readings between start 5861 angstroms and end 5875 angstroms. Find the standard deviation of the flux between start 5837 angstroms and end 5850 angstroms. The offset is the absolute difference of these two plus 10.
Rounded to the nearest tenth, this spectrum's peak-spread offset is 20.8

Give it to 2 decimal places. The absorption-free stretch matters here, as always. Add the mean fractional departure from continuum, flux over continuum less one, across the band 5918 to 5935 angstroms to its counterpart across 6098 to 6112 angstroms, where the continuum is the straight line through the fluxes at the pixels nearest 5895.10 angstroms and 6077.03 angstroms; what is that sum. 0.13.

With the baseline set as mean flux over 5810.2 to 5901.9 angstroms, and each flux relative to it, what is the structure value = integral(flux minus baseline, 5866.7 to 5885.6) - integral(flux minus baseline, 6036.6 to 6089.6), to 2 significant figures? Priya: -19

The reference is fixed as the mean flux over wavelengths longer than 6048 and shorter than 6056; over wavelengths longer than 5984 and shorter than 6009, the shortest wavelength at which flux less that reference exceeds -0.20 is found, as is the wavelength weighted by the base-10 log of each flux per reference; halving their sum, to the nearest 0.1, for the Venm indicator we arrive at 5992.9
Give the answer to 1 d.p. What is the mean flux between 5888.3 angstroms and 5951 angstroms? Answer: 10.0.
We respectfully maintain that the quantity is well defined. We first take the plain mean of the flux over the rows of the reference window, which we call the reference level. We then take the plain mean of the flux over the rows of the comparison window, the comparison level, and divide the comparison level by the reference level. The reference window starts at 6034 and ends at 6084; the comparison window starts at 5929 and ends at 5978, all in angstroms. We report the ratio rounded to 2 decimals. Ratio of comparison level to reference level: 0.97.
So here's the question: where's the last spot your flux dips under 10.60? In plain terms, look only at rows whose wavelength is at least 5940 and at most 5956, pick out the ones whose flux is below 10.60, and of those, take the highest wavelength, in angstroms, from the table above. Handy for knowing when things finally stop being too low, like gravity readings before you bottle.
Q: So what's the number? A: 5955.13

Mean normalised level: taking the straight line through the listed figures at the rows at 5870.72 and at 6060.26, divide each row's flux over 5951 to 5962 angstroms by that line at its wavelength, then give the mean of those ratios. 0.96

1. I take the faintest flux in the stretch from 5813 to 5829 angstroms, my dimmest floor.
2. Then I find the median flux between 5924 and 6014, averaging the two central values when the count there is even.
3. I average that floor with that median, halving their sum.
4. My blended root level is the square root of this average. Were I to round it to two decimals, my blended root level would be 3.16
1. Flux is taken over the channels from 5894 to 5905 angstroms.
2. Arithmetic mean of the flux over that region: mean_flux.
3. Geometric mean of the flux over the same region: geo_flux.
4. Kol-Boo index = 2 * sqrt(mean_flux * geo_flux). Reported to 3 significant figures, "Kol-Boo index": 18.5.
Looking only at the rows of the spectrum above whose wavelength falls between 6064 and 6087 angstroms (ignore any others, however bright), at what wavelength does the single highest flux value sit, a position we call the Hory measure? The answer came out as 6074.23 angstroms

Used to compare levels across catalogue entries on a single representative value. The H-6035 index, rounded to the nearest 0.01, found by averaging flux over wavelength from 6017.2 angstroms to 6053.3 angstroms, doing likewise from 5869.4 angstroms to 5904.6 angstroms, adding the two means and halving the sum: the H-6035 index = 10.25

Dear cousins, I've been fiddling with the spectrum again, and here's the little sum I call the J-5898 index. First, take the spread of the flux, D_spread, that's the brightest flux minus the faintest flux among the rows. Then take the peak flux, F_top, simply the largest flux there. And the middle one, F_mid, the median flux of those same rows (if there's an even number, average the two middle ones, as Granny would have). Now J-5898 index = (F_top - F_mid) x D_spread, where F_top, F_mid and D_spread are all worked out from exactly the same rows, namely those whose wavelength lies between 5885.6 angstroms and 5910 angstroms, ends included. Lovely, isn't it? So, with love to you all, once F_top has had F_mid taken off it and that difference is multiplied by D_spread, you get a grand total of 2.1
